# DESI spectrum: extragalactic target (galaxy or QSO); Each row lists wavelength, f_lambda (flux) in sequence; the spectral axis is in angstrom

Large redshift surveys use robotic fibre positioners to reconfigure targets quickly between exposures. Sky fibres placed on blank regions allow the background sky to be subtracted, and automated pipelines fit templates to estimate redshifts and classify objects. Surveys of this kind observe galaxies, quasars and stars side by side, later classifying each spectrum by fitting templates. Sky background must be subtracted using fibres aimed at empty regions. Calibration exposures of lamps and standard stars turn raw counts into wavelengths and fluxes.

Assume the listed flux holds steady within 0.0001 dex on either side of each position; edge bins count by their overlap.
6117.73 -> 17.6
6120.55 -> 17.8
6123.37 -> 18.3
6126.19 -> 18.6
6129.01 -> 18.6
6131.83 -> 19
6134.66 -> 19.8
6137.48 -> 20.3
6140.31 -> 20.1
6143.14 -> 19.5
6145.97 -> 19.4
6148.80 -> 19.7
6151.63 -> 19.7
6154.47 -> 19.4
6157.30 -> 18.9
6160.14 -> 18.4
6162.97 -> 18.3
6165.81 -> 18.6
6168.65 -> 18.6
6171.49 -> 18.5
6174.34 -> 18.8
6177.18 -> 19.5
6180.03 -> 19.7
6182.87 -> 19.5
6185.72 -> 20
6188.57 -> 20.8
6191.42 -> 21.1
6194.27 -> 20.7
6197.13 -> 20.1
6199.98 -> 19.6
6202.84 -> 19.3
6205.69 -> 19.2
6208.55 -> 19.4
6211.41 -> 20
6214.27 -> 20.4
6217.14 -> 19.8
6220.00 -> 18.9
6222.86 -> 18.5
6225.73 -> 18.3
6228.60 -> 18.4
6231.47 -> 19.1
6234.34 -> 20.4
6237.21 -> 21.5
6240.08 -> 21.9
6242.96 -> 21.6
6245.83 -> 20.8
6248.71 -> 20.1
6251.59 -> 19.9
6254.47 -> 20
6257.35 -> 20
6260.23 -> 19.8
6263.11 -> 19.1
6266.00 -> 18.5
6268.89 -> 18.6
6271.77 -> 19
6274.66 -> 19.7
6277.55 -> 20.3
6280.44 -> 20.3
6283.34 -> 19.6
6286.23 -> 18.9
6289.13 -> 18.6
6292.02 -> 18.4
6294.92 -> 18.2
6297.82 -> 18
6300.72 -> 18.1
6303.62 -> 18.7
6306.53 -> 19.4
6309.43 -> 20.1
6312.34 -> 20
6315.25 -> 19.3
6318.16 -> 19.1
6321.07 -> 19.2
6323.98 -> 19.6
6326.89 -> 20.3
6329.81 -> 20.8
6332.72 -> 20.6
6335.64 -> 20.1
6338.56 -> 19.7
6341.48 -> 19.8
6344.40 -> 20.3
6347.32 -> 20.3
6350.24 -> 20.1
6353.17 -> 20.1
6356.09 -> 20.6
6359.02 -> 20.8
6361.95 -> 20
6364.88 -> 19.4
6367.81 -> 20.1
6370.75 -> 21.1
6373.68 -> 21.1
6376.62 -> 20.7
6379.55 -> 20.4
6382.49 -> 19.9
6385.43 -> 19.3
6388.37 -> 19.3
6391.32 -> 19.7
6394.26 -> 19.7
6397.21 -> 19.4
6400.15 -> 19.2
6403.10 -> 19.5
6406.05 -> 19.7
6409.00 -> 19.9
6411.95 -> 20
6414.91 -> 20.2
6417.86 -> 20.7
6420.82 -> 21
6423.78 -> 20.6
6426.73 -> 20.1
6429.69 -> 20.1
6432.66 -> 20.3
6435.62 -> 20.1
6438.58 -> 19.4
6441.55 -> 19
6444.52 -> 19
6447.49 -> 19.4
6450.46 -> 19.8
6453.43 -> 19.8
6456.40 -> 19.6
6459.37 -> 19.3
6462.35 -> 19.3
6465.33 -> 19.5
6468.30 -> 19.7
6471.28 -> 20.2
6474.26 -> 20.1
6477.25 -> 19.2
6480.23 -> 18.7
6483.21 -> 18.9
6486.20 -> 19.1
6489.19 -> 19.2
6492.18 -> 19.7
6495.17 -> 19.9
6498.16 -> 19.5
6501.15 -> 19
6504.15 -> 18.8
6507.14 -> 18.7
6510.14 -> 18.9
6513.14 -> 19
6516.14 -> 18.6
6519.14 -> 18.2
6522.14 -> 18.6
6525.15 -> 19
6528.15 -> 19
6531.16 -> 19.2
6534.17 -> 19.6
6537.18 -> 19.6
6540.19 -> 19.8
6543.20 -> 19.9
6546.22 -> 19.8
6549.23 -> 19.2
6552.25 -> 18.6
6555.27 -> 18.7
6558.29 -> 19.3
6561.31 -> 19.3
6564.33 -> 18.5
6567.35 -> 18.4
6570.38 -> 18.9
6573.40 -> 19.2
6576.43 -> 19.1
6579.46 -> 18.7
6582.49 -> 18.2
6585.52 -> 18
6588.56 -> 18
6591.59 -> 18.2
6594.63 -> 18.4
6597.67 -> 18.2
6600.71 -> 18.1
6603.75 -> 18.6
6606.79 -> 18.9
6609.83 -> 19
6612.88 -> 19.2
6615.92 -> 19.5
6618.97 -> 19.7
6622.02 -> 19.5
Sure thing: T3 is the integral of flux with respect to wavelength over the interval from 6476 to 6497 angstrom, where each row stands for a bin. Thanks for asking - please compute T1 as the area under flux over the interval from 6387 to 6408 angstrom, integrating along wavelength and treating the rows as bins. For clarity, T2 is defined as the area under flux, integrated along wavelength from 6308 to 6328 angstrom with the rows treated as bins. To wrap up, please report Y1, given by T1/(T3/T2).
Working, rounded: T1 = 410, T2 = 393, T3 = 404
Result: 398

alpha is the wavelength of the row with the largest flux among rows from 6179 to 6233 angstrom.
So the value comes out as 6191.42 angstrom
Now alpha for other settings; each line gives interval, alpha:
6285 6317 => 6309.43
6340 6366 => 6359.02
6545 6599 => 6546.22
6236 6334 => 6240.08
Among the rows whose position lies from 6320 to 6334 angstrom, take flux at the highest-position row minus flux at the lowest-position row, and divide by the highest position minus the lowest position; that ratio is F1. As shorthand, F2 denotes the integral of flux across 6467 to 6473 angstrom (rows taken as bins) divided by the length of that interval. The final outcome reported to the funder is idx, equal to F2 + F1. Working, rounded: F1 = 0.12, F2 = 19.96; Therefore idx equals 20.1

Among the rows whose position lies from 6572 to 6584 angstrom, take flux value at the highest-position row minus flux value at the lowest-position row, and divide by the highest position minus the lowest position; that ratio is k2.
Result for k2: -0.11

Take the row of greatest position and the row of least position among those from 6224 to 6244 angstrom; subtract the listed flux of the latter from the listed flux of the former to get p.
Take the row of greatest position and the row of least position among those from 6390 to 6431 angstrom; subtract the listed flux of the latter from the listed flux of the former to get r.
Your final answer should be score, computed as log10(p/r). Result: 0.9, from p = 3.3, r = 0.40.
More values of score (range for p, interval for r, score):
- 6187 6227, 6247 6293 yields 0.2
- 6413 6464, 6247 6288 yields -0.1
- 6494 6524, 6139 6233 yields 0.1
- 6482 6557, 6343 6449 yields -0.7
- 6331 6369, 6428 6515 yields -0.3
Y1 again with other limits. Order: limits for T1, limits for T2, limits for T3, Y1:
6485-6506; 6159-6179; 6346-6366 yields 375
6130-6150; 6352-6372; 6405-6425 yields 393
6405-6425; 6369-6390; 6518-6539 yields 431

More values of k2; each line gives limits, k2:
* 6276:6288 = -0.16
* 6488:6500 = 0.03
